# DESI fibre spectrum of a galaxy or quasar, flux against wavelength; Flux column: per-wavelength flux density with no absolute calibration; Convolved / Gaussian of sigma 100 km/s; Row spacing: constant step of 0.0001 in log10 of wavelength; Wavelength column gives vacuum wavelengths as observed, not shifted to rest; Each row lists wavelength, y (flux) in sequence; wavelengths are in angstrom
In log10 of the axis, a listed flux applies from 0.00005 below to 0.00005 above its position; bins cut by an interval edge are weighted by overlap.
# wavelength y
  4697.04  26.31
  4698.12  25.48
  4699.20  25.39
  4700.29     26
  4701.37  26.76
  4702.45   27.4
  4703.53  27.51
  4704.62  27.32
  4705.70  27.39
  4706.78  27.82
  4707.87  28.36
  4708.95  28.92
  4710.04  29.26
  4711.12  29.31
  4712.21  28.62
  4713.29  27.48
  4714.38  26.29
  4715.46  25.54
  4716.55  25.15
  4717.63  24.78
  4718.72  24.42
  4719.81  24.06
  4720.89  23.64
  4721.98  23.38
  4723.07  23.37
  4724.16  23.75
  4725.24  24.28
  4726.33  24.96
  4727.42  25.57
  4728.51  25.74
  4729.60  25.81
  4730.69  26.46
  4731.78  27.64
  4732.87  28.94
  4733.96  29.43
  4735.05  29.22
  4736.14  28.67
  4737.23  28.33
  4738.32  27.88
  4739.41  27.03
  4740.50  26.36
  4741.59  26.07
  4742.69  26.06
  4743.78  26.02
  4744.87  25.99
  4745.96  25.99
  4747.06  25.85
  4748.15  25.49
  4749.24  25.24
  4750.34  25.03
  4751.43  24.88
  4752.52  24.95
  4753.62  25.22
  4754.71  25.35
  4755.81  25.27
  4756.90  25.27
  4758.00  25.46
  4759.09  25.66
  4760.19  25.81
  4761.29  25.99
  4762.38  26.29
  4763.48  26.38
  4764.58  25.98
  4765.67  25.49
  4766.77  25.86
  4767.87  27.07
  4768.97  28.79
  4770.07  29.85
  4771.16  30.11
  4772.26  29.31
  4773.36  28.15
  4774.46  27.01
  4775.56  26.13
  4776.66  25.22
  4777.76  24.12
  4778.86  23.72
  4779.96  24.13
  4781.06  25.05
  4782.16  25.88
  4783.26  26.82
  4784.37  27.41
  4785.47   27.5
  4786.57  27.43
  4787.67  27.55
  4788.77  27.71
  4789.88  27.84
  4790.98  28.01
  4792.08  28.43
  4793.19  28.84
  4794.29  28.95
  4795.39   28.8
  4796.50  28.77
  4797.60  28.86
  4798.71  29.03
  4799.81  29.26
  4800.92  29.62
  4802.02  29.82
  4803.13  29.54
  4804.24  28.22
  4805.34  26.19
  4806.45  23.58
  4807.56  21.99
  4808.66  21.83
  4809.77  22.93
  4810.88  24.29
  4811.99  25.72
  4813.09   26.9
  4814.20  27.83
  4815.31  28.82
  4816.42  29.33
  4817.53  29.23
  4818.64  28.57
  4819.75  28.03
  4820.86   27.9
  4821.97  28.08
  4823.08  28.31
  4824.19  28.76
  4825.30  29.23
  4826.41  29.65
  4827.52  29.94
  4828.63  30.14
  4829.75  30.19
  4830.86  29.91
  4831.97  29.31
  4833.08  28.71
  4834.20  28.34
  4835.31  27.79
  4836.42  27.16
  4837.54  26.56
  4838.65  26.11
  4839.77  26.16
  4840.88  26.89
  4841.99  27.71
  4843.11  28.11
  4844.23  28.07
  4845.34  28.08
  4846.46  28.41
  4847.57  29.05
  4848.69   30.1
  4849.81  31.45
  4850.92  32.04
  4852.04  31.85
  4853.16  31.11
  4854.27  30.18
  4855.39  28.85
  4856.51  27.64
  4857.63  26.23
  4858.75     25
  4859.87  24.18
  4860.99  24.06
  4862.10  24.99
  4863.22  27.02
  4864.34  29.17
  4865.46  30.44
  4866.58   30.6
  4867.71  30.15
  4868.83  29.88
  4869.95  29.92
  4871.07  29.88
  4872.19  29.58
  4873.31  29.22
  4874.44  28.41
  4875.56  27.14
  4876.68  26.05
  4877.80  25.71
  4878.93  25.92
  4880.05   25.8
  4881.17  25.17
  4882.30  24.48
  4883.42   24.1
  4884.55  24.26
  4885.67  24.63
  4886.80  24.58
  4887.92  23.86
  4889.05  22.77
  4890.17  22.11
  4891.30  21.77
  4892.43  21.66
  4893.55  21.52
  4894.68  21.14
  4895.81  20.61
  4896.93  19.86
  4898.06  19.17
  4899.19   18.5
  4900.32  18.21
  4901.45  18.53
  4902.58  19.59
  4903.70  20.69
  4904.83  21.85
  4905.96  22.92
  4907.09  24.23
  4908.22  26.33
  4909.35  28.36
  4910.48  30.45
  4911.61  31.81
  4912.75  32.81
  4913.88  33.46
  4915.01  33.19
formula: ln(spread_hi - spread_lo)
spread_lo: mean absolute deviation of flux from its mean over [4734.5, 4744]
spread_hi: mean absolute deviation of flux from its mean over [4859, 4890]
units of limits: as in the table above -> 0.2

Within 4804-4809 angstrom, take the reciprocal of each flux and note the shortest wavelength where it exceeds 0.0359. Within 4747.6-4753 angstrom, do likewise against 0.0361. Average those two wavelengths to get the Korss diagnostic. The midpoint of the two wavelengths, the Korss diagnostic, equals 4776.7 angstrom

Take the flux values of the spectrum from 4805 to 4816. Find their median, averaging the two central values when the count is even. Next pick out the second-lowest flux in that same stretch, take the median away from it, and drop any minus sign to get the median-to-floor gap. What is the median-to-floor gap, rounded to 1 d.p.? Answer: 3.0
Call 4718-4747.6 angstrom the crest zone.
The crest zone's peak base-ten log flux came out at 1.47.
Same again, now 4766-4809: 1.48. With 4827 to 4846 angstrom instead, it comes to 1.48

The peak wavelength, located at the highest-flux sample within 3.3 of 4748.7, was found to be 4745.96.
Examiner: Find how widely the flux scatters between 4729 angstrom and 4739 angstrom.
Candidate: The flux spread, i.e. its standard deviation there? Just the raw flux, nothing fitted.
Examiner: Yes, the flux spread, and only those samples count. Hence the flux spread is 1.2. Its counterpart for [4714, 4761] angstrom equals 1.5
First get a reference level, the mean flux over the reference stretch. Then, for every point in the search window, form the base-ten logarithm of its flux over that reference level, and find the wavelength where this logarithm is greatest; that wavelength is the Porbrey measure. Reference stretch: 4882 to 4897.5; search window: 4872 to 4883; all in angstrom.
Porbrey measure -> 4872.19 angstrom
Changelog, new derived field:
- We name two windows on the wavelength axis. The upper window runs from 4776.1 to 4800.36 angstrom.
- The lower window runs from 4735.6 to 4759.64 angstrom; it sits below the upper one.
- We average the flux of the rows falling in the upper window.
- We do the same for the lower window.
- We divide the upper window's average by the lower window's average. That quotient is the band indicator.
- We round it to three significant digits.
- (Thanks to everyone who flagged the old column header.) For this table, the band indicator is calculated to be 1.05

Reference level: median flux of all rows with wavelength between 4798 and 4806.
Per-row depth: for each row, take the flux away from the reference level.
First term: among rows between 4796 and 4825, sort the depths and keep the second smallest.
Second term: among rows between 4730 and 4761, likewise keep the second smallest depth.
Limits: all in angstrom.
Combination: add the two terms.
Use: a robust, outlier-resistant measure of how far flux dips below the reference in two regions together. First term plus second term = -0.3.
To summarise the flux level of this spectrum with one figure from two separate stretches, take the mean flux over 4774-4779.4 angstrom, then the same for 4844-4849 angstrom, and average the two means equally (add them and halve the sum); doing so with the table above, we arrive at 27.0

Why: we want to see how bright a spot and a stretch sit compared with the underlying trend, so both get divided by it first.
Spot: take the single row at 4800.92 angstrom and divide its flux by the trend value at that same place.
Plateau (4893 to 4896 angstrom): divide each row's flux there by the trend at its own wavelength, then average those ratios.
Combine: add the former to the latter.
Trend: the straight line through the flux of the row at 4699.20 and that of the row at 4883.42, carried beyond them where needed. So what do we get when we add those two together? 2.08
